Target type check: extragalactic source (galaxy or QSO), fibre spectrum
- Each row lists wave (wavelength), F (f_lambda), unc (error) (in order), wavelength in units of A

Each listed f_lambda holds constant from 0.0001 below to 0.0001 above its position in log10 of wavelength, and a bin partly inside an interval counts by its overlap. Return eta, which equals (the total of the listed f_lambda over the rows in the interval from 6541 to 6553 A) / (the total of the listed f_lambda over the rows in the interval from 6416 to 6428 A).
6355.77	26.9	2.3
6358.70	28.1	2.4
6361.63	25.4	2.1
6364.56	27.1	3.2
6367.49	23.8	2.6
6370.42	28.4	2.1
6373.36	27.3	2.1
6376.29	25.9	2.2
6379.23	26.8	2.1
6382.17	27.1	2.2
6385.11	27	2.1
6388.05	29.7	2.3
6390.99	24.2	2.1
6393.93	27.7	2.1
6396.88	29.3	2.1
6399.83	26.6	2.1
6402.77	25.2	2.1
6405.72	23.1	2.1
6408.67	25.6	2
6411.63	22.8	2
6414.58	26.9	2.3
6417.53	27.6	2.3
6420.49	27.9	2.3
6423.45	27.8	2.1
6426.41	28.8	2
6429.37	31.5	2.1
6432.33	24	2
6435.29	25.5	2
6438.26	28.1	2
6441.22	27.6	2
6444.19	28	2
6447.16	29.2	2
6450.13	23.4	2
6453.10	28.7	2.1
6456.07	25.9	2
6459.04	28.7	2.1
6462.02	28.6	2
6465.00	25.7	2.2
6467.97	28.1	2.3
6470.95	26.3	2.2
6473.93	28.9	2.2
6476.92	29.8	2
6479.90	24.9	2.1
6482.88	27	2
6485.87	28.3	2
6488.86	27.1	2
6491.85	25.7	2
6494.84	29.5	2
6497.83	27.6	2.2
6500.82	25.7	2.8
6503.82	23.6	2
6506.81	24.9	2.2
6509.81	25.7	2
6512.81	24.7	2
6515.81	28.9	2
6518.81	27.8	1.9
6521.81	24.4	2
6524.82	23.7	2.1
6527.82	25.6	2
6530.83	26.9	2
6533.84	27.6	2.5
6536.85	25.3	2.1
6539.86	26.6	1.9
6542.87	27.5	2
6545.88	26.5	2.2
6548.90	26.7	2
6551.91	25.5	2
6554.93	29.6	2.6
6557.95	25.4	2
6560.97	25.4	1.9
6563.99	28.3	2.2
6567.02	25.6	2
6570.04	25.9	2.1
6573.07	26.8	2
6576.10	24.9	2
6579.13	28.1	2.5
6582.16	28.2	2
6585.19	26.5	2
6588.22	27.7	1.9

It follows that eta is 0.95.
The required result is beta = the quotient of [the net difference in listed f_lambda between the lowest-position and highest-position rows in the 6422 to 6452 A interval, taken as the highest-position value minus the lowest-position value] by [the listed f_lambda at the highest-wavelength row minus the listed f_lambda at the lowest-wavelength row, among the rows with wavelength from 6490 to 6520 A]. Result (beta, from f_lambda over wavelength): -2.1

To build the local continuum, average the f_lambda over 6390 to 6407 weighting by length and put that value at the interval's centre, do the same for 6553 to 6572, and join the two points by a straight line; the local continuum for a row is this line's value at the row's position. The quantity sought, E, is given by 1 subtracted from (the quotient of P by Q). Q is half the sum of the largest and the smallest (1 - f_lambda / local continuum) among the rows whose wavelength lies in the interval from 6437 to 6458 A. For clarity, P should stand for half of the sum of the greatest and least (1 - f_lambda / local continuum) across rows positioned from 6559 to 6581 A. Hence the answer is -4.9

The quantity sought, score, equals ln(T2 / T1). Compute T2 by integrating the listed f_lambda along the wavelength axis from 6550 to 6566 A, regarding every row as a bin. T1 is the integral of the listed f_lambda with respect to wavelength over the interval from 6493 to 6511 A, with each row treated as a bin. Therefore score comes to -0.1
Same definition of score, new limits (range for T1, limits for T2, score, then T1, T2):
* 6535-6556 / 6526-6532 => -1.3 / 562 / 157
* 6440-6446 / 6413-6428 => 0.9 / 167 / 417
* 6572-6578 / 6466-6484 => 1.2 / 155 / 495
